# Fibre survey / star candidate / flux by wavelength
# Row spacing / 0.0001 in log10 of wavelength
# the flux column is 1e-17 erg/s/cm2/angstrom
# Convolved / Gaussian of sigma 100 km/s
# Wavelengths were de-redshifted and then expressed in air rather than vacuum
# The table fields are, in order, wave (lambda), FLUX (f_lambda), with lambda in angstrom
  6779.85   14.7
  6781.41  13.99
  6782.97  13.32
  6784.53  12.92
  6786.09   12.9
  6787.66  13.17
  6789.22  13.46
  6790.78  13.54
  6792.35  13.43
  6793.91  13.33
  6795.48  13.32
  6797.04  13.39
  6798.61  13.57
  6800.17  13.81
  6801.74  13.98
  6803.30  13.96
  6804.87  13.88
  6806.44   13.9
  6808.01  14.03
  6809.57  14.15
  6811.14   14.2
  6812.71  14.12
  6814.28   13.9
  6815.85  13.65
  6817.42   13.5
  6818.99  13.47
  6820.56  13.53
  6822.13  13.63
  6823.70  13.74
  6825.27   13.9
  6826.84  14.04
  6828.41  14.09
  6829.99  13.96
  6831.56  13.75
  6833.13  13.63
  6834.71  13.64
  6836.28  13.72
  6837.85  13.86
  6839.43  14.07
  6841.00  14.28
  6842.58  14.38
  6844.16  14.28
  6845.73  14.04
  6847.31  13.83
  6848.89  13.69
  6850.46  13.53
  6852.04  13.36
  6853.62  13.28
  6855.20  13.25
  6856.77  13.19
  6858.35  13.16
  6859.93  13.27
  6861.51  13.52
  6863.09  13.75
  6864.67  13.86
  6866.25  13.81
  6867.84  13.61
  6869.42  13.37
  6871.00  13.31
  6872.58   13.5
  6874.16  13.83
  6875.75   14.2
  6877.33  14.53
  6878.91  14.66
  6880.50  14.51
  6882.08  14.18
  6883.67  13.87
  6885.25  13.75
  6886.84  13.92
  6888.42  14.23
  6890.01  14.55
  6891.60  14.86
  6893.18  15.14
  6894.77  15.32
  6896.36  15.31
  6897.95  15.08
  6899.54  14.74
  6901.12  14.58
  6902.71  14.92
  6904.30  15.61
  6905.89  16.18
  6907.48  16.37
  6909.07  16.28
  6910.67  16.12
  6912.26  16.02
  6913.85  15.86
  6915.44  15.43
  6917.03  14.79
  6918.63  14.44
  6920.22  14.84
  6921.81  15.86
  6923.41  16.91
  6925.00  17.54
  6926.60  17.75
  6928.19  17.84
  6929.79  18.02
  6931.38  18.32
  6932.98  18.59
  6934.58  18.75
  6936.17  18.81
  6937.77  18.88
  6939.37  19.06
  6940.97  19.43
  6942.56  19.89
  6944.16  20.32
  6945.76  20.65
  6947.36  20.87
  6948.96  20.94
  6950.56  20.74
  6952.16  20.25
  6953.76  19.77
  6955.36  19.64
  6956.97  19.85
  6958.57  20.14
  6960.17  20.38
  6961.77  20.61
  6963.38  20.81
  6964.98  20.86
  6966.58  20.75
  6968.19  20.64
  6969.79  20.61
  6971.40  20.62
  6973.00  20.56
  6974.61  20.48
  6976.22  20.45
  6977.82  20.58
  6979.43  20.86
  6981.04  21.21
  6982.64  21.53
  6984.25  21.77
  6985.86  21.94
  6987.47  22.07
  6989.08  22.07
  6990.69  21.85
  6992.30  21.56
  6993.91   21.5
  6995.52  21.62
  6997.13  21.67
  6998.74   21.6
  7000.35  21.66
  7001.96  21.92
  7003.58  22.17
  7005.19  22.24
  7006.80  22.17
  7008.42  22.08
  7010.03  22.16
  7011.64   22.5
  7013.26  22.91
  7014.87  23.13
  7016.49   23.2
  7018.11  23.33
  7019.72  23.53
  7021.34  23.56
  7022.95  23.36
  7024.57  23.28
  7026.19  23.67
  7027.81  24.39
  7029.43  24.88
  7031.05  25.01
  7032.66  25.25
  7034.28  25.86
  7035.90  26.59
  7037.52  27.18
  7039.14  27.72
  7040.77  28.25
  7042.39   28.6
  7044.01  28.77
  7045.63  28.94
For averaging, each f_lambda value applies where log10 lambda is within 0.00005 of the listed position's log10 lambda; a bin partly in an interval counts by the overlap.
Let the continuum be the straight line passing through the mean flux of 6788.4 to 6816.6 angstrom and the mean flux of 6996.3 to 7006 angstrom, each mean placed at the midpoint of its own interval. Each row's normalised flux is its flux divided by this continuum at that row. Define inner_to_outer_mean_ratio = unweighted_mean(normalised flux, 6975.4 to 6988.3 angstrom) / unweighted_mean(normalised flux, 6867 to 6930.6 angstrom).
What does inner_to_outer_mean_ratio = 1.18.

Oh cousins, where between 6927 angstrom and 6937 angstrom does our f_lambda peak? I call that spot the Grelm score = 6936.17 angstrom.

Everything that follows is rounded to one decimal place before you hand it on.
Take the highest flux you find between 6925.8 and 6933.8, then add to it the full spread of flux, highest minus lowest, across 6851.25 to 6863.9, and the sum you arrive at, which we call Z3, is 19.2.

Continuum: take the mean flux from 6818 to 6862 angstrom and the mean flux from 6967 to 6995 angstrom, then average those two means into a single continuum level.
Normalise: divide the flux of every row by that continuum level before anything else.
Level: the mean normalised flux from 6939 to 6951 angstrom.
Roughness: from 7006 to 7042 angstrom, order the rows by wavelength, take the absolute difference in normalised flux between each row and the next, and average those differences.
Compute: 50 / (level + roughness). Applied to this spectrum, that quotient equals 42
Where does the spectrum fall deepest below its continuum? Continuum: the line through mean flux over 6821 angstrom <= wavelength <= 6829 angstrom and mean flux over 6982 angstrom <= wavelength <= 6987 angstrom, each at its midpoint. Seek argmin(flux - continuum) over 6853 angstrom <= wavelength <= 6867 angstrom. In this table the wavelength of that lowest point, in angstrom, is 6858.35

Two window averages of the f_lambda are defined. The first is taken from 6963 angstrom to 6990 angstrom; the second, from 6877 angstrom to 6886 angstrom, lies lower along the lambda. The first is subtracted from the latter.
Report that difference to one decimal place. -6.8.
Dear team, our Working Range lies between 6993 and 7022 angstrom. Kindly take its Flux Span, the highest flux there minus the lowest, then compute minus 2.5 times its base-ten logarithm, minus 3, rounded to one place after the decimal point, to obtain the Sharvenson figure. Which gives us -3.8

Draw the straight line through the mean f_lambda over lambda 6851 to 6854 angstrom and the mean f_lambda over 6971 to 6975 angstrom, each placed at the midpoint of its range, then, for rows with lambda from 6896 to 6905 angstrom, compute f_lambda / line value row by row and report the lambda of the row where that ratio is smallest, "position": 6901.12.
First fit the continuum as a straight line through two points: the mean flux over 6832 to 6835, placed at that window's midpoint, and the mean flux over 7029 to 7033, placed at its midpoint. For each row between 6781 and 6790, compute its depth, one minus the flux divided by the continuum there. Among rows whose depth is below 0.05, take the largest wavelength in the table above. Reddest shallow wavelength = 6789.22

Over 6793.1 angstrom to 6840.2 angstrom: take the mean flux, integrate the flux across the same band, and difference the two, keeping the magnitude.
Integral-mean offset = 636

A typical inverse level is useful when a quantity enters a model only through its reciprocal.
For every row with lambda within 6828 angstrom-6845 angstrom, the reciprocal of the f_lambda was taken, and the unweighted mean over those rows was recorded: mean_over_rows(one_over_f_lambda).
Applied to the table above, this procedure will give 0.0716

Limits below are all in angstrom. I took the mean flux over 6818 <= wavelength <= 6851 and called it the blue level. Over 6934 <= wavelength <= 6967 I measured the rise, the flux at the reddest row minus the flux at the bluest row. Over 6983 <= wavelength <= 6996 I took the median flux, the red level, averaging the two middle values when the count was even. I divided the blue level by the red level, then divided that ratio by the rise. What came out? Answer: 0.32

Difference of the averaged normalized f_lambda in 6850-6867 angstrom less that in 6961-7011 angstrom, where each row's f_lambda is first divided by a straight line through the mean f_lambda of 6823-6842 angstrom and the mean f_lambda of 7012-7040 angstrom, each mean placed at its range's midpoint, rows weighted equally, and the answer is -0.08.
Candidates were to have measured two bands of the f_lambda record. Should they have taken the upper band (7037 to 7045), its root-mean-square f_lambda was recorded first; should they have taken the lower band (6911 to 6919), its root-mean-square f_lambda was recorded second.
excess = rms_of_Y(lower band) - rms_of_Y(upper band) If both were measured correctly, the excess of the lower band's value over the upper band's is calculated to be -13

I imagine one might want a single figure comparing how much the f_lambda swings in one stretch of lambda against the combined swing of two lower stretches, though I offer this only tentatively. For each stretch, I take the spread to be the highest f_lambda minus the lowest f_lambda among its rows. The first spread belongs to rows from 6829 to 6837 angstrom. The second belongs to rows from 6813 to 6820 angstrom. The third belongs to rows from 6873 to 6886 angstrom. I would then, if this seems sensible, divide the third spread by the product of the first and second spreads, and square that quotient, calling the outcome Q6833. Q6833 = 41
